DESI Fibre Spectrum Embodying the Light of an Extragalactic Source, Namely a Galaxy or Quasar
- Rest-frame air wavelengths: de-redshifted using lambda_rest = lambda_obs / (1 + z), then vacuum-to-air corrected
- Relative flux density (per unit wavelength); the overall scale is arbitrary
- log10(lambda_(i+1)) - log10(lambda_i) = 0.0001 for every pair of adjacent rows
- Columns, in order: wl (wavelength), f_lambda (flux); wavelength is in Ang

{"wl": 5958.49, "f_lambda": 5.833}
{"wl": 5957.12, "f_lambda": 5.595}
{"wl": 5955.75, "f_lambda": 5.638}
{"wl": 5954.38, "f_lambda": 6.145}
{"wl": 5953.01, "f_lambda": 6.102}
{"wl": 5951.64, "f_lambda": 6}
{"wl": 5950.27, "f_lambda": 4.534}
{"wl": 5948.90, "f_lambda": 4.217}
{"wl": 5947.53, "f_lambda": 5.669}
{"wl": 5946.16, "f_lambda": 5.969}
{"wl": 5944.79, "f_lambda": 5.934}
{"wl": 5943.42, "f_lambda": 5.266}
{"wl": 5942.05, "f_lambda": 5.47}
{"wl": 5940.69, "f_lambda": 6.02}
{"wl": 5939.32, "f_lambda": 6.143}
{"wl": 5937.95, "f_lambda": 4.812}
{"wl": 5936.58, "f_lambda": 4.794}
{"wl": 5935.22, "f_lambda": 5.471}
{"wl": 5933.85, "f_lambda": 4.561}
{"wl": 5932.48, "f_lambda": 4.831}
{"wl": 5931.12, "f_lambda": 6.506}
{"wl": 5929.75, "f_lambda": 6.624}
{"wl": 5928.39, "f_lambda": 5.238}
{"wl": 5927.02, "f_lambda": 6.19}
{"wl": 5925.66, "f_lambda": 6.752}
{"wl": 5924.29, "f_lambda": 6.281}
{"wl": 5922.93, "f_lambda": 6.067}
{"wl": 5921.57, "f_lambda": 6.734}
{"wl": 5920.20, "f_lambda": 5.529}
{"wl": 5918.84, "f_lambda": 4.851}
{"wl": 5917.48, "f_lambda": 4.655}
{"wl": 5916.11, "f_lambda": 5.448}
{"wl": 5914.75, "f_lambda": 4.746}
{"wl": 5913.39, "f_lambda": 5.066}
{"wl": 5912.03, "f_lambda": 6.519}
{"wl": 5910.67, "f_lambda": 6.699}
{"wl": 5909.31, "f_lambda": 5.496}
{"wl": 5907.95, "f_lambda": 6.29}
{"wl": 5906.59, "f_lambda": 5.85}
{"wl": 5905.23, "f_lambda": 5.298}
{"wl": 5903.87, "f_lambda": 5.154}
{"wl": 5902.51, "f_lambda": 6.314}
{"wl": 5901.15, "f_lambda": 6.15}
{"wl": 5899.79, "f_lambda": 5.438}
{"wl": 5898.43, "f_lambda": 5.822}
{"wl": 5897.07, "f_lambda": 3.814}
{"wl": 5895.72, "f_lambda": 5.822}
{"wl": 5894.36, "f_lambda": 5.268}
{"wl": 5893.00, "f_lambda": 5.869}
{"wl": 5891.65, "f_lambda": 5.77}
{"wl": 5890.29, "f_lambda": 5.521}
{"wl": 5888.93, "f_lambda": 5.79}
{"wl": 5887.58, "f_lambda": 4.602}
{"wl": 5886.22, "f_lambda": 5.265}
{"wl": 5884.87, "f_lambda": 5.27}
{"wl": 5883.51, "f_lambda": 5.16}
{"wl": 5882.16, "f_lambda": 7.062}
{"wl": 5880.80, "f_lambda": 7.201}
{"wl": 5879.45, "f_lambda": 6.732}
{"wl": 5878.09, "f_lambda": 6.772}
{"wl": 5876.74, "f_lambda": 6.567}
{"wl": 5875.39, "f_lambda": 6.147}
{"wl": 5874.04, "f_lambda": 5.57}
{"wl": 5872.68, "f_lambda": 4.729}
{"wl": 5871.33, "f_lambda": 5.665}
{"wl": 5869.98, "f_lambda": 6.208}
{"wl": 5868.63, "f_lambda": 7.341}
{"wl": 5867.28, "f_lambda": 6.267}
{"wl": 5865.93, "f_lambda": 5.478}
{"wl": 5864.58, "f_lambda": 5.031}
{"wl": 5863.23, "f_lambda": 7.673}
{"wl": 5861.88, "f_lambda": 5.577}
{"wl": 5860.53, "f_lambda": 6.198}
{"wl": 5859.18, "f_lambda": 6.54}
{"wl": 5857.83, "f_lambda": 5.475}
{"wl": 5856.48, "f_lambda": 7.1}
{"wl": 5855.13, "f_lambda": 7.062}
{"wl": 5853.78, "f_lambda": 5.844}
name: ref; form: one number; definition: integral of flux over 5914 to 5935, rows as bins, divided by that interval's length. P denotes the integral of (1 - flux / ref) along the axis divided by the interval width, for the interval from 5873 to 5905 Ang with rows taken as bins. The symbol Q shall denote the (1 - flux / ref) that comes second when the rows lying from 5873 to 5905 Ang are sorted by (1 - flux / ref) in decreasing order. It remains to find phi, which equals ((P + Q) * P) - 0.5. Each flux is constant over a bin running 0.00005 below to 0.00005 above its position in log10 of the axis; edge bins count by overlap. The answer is -0.5032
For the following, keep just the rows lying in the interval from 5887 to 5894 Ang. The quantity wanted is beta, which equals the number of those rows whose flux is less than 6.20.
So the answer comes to 5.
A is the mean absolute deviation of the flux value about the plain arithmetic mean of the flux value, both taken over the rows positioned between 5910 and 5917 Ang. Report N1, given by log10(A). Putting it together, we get -0.14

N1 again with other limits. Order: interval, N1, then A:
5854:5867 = -0.12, 0.76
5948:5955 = -0.09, 0.82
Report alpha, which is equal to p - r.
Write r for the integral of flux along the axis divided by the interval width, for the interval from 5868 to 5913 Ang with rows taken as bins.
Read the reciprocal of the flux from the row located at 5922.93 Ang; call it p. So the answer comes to -5.68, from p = 0.165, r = 5.85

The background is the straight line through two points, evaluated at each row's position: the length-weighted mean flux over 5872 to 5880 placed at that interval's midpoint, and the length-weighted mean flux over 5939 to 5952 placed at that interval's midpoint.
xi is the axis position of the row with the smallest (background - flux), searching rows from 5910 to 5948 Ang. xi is 5925.66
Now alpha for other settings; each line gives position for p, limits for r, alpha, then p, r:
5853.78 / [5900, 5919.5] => -5.43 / 0.171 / 5.61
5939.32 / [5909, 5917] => -5.48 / 0.163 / 5.64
